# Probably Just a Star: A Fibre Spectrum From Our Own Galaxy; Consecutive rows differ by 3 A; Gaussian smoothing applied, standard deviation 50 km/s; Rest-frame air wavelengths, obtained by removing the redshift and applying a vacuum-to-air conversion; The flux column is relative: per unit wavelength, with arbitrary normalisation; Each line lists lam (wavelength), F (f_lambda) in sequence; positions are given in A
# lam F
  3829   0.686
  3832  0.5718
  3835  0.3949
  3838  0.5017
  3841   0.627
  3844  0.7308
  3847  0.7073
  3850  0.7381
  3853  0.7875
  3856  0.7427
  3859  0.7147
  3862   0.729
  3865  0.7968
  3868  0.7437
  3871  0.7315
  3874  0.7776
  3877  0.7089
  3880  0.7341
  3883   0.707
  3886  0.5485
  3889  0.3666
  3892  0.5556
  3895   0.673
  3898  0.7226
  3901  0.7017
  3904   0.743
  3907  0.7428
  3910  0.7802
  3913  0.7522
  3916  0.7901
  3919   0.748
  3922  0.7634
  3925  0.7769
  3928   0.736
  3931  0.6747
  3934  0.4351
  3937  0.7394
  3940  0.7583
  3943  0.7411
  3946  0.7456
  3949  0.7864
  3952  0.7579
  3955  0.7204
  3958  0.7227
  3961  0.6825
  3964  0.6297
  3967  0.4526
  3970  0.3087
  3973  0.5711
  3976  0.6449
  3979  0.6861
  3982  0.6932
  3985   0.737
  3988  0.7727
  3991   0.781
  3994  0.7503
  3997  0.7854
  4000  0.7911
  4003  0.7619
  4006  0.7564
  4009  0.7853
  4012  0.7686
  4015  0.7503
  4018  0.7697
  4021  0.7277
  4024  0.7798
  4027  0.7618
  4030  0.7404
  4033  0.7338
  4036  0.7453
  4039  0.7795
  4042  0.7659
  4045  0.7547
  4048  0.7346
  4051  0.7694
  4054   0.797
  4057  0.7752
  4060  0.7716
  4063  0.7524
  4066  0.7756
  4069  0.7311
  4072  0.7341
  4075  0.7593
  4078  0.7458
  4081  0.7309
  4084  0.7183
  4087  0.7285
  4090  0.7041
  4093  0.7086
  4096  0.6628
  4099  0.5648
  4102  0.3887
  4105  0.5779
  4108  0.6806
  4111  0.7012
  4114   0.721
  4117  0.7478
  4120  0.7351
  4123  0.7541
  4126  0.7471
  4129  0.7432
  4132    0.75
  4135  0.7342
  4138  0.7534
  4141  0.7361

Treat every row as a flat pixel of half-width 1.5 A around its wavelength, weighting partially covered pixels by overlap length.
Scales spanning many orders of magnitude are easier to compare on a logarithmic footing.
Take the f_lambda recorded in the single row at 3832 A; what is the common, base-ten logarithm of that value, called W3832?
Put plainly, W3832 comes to -0.243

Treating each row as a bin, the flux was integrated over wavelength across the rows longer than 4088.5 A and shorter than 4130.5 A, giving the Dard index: 28.3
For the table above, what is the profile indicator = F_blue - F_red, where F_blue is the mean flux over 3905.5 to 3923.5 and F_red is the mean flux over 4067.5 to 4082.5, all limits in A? 0.023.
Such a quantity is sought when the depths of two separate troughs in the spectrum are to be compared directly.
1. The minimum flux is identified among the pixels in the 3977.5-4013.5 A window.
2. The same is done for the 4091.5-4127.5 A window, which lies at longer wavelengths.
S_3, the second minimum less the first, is -0.30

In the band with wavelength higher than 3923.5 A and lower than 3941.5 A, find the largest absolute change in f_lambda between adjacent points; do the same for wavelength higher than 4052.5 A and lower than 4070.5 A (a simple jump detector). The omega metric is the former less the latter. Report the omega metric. 0.26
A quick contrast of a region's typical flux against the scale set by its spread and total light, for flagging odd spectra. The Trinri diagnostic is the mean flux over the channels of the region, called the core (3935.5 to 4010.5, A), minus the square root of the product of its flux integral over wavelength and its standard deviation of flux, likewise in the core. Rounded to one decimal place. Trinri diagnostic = -1.7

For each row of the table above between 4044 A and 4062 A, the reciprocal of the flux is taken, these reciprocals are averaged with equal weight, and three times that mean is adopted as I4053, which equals 3.91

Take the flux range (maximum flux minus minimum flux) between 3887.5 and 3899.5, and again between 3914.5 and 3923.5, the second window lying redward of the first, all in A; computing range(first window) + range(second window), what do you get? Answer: 0.398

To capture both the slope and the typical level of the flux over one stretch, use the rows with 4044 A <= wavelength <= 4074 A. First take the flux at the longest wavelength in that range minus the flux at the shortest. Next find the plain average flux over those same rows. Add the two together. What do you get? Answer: 0.74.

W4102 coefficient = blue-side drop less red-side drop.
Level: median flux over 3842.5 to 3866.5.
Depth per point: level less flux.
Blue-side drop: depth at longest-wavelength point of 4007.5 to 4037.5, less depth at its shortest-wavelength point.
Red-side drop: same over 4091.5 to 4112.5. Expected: 0.033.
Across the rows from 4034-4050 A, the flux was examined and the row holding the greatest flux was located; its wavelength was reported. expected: 4039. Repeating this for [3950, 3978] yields 3952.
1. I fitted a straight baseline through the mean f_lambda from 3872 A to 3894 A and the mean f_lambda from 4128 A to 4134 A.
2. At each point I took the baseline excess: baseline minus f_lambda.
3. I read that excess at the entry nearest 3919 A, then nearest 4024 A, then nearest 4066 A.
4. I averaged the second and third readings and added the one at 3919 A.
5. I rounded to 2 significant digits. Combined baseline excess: -0.17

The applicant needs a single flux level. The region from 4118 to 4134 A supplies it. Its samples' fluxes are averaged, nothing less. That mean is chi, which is 0.746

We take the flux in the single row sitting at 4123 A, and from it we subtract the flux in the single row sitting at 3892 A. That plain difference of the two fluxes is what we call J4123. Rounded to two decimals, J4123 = 0.20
